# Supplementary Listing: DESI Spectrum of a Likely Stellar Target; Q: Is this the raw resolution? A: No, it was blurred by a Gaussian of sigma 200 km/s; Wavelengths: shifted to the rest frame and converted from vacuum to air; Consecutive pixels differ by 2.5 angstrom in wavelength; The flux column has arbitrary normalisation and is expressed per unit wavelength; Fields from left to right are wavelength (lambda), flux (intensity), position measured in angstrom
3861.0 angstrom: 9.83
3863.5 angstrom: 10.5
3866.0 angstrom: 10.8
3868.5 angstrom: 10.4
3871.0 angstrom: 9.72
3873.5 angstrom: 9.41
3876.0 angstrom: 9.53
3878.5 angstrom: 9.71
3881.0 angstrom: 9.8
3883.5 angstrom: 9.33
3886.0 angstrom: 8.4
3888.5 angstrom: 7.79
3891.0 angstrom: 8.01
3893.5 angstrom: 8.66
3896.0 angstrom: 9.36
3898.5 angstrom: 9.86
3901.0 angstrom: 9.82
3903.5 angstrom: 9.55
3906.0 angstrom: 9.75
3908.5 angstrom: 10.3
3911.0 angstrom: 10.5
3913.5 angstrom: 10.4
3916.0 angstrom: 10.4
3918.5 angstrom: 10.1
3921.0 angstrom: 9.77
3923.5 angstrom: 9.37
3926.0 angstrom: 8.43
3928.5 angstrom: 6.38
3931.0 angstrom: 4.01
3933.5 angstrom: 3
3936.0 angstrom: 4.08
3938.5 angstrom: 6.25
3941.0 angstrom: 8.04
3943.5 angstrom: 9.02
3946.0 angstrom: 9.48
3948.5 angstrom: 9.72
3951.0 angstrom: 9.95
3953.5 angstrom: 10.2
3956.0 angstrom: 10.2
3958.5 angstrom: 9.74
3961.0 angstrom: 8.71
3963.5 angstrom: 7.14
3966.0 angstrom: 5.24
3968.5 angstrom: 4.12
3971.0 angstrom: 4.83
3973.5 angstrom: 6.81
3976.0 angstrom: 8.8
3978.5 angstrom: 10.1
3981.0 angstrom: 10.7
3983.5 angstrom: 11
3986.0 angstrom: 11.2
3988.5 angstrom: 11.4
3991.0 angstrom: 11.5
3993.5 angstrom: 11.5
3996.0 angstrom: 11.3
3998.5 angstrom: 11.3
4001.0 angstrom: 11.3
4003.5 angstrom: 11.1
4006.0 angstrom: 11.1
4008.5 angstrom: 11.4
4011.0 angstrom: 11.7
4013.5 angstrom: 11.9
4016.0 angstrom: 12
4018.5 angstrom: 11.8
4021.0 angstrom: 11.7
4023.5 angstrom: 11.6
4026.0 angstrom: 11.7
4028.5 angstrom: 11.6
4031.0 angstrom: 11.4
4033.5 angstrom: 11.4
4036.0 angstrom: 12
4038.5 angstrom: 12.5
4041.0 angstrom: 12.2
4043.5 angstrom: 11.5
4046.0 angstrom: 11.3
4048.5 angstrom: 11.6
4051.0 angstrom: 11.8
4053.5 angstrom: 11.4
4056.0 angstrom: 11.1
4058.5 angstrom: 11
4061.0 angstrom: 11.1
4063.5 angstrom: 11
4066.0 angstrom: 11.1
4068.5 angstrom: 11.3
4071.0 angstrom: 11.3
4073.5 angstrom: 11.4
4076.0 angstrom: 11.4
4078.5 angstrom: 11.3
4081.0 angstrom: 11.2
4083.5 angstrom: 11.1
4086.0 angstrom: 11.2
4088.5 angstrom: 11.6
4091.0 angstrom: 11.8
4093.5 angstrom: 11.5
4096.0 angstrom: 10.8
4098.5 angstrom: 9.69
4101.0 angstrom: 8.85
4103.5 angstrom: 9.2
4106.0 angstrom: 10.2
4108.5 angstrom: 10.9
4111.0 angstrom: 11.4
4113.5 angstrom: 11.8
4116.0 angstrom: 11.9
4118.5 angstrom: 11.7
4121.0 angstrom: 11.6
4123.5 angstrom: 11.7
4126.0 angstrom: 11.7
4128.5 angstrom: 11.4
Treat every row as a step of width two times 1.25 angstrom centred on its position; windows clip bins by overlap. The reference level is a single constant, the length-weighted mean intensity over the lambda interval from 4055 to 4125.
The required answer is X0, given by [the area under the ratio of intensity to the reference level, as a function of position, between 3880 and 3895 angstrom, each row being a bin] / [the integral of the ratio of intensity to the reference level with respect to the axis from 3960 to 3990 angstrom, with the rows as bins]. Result 0.52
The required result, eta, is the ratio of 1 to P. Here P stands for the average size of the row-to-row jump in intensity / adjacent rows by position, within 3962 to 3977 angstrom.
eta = 0.6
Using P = 1.5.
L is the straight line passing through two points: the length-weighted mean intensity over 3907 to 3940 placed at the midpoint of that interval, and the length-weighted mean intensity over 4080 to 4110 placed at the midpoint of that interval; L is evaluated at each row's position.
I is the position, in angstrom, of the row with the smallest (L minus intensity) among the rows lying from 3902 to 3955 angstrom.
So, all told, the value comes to 3911.0 angstrom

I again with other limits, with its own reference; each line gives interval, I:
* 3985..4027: 4016.0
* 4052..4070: 4053.5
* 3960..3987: 3986.0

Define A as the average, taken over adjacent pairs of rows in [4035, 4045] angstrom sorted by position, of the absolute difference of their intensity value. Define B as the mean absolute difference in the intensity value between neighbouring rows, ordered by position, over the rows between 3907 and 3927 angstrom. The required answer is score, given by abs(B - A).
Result 0.2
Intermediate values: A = 0.50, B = 0.3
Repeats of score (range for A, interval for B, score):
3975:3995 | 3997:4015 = 0.2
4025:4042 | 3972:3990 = 0.5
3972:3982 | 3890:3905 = 0.9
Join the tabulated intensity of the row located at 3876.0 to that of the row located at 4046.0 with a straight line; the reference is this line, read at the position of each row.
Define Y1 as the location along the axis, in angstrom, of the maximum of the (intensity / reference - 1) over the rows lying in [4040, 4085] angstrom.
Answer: 4041.0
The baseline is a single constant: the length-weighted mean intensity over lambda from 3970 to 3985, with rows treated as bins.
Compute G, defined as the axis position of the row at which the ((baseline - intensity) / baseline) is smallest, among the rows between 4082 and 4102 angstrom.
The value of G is 4091.0 angstrom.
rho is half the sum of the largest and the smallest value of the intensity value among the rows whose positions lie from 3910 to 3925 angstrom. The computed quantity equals 9.9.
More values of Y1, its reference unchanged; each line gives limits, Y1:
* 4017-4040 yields 4038.5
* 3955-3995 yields 3991.0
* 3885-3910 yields 3908.5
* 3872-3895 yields 3881.0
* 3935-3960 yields 3953.5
